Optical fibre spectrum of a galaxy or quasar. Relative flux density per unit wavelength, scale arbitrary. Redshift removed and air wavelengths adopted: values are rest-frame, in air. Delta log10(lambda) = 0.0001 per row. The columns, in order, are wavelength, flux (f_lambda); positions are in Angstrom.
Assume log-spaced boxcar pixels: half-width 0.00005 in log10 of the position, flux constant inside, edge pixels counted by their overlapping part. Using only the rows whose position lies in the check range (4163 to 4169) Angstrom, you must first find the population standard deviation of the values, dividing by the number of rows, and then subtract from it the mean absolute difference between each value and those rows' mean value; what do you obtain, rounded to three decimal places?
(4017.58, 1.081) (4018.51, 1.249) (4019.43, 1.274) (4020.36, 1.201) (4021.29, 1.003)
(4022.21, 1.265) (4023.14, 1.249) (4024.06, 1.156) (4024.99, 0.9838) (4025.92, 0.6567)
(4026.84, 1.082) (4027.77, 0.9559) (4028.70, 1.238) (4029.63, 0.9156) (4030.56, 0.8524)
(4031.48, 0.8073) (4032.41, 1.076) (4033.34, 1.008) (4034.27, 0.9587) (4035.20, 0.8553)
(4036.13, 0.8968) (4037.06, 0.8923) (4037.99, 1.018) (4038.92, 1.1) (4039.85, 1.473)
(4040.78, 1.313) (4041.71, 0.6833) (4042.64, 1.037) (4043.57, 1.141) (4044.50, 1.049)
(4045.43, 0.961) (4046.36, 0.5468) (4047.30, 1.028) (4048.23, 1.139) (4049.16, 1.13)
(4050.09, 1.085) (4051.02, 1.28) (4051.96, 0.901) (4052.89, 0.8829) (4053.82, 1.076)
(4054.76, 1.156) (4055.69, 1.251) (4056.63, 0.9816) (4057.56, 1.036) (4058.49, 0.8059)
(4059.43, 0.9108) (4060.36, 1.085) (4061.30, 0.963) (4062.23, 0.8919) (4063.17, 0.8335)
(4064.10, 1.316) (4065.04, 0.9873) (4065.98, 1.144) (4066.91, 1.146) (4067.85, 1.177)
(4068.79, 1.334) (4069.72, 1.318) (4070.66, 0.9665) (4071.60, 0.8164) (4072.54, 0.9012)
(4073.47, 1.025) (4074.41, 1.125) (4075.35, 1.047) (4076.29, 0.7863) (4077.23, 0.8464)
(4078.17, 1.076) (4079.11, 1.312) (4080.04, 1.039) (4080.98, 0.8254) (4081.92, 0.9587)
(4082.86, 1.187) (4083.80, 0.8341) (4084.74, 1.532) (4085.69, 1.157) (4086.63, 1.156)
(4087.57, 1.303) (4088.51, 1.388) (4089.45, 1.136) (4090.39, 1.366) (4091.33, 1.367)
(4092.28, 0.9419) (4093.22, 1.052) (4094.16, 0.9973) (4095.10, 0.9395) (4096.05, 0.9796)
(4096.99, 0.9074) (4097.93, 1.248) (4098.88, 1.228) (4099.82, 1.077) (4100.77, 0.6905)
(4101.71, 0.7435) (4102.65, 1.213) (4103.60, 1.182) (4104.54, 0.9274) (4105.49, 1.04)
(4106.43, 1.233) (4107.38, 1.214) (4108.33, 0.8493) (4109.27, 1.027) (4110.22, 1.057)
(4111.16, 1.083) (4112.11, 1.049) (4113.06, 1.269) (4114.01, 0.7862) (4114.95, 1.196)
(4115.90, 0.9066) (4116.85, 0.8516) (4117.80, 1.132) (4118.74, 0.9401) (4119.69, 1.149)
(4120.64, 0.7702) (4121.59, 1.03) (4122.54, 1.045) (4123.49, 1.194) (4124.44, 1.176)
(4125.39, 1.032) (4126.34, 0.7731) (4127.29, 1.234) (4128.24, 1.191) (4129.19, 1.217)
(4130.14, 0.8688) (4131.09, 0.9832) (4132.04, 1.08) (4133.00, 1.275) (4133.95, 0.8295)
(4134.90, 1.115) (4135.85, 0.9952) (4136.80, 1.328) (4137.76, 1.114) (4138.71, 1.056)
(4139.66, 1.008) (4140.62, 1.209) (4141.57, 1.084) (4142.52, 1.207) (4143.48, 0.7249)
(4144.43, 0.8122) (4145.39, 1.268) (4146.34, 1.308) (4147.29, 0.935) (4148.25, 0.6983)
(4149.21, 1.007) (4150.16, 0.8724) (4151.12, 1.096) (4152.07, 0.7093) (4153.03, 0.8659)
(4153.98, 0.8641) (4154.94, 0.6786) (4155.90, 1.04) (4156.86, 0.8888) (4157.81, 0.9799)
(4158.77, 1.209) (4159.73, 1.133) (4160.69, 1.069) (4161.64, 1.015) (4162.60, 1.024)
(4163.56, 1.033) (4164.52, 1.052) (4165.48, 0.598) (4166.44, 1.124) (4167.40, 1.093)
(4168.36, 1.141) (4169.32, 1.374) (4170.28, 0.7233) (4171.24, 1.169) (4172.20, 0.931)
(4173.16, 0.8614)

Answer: 0.050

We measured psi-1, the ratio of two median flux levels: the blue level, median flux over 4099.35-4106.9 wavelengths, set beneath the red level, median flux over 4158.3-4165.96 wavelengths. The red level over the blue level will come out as 0.98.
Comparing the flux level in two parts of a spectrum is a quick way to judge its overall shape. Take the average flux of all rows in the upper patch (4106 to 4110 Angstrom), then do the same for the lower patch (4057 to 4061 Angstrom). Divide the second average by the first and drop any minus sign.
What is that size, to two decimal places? 0.89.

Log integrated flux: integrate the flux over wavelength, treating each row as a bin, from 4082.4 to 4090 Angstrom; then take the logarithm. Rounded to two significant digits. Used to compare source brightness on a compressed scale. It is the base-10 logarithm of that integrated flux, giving 0.96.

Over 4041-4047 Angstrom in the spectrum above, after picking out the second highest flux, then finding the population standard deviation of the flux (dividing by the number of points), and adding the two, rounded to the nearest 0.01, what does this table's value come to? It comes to 1.26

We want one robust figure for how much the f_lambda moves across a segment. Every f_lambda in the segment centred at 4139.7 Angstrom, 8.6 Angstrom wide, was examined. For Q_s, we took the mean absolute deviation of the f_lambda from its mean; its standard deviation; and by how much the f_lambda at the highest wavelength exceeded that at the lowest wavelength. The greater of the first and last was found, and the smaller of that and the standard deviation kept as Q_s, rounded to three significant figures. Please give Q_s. 0.120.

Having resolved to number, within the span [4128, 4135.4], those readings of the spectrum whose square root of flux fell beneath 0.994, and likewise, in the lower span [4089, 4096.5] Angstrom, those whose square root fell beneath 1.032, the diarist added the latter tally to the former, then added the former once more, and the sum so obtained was 11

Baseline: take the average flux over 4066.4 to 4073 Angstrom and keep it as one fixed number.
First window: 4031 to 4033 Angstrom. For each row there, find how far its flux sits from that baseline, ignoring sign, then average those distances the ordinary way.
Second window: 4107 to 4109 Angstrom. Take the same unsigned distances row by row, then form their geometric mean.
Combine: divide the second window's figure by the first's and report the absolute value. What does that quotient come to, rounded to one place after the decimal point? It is 1.1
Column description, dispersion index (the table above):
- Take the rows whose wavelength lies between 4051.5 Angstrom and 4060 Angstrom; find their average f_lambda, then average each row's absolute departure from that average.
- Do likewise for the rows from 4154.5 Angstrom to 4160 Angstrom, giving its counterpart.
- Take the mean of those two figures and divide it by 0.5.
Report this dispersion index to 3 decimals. 0.254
